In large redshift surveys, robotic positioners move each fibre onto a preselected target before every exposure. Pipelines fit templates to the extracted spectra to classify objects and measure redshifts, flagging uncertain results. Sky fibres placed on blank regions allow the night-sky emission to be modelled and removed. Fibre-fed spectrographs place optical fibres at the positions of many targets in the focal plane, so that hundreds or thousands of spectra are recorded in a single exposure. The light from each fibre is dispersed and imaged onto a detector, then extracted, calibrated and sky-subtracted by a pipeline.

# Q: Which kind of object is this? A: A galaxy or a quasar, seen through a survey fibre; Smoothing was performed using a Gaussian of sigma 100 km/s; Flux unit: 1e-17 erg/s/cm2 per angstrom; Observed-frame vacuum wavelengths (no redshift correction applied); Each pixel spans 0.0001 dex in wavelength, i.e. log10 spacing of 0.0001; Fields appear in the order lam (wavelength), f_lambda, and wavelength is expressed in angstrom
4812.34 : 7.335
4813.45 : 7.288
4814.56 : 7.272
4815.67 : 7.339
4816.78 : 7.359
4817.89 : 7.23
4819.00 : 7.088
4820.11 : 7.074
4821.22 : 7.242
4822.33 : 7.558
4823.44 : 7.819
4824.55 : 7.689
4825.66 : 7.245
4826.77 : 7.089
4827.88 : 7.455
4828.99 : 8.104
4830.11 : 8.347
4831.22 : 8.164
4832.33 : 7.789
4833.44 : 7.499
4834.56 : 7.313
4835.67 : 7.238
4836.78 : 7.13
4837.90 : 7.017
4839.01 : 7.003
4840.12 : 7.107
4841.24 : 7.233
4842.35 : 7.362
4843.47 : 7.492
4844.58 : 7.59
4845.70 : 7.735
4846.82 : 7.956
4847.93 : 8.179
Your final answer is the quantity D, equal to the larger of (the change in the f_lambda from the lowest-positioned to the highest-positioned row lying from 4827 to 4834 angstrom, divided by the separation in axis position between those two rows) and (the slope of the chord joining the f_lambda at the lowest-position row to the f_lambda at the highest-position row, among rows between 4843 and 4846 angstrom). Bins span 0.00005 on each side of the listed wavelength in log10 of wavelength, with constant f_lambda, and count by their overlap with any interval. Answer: 0.11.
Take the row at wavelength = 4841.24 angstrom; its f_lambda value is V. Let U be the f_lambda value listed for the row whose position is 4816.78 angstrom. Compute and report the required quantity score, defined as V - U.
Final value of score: -0.1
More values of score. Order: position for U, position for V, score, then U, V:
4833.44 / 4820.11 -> -0.4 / 7.499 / 7.074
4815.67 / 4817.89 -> -0.1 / 7.339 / 7.23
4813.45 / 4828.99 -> 0.8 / 7.288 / 8.104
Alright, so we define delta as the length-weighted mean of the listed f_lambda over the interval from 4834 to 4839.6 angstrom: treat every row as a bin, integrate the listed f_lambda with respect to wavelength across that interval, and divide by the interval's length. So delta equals 7.15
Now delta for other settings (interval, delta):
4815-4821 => 7.22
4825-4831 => 7.68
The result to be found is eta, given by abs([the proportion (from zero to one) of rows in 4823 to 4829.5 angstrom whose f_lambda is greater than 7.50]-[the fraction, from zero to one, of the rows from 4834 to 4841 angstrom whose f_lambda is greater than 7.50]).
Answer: 0.5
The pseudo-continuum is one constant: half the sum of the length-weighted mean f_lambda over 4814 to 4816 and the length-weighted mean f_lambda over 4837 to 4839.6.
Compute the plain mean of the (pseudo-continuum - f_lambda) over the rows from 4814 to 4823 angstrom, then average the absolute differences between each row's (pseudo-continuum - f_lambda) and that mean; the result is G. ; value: 0.11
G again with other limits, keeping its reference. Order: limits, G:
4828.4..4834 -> 0.27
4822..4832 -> 0.35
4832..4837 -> 0.20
